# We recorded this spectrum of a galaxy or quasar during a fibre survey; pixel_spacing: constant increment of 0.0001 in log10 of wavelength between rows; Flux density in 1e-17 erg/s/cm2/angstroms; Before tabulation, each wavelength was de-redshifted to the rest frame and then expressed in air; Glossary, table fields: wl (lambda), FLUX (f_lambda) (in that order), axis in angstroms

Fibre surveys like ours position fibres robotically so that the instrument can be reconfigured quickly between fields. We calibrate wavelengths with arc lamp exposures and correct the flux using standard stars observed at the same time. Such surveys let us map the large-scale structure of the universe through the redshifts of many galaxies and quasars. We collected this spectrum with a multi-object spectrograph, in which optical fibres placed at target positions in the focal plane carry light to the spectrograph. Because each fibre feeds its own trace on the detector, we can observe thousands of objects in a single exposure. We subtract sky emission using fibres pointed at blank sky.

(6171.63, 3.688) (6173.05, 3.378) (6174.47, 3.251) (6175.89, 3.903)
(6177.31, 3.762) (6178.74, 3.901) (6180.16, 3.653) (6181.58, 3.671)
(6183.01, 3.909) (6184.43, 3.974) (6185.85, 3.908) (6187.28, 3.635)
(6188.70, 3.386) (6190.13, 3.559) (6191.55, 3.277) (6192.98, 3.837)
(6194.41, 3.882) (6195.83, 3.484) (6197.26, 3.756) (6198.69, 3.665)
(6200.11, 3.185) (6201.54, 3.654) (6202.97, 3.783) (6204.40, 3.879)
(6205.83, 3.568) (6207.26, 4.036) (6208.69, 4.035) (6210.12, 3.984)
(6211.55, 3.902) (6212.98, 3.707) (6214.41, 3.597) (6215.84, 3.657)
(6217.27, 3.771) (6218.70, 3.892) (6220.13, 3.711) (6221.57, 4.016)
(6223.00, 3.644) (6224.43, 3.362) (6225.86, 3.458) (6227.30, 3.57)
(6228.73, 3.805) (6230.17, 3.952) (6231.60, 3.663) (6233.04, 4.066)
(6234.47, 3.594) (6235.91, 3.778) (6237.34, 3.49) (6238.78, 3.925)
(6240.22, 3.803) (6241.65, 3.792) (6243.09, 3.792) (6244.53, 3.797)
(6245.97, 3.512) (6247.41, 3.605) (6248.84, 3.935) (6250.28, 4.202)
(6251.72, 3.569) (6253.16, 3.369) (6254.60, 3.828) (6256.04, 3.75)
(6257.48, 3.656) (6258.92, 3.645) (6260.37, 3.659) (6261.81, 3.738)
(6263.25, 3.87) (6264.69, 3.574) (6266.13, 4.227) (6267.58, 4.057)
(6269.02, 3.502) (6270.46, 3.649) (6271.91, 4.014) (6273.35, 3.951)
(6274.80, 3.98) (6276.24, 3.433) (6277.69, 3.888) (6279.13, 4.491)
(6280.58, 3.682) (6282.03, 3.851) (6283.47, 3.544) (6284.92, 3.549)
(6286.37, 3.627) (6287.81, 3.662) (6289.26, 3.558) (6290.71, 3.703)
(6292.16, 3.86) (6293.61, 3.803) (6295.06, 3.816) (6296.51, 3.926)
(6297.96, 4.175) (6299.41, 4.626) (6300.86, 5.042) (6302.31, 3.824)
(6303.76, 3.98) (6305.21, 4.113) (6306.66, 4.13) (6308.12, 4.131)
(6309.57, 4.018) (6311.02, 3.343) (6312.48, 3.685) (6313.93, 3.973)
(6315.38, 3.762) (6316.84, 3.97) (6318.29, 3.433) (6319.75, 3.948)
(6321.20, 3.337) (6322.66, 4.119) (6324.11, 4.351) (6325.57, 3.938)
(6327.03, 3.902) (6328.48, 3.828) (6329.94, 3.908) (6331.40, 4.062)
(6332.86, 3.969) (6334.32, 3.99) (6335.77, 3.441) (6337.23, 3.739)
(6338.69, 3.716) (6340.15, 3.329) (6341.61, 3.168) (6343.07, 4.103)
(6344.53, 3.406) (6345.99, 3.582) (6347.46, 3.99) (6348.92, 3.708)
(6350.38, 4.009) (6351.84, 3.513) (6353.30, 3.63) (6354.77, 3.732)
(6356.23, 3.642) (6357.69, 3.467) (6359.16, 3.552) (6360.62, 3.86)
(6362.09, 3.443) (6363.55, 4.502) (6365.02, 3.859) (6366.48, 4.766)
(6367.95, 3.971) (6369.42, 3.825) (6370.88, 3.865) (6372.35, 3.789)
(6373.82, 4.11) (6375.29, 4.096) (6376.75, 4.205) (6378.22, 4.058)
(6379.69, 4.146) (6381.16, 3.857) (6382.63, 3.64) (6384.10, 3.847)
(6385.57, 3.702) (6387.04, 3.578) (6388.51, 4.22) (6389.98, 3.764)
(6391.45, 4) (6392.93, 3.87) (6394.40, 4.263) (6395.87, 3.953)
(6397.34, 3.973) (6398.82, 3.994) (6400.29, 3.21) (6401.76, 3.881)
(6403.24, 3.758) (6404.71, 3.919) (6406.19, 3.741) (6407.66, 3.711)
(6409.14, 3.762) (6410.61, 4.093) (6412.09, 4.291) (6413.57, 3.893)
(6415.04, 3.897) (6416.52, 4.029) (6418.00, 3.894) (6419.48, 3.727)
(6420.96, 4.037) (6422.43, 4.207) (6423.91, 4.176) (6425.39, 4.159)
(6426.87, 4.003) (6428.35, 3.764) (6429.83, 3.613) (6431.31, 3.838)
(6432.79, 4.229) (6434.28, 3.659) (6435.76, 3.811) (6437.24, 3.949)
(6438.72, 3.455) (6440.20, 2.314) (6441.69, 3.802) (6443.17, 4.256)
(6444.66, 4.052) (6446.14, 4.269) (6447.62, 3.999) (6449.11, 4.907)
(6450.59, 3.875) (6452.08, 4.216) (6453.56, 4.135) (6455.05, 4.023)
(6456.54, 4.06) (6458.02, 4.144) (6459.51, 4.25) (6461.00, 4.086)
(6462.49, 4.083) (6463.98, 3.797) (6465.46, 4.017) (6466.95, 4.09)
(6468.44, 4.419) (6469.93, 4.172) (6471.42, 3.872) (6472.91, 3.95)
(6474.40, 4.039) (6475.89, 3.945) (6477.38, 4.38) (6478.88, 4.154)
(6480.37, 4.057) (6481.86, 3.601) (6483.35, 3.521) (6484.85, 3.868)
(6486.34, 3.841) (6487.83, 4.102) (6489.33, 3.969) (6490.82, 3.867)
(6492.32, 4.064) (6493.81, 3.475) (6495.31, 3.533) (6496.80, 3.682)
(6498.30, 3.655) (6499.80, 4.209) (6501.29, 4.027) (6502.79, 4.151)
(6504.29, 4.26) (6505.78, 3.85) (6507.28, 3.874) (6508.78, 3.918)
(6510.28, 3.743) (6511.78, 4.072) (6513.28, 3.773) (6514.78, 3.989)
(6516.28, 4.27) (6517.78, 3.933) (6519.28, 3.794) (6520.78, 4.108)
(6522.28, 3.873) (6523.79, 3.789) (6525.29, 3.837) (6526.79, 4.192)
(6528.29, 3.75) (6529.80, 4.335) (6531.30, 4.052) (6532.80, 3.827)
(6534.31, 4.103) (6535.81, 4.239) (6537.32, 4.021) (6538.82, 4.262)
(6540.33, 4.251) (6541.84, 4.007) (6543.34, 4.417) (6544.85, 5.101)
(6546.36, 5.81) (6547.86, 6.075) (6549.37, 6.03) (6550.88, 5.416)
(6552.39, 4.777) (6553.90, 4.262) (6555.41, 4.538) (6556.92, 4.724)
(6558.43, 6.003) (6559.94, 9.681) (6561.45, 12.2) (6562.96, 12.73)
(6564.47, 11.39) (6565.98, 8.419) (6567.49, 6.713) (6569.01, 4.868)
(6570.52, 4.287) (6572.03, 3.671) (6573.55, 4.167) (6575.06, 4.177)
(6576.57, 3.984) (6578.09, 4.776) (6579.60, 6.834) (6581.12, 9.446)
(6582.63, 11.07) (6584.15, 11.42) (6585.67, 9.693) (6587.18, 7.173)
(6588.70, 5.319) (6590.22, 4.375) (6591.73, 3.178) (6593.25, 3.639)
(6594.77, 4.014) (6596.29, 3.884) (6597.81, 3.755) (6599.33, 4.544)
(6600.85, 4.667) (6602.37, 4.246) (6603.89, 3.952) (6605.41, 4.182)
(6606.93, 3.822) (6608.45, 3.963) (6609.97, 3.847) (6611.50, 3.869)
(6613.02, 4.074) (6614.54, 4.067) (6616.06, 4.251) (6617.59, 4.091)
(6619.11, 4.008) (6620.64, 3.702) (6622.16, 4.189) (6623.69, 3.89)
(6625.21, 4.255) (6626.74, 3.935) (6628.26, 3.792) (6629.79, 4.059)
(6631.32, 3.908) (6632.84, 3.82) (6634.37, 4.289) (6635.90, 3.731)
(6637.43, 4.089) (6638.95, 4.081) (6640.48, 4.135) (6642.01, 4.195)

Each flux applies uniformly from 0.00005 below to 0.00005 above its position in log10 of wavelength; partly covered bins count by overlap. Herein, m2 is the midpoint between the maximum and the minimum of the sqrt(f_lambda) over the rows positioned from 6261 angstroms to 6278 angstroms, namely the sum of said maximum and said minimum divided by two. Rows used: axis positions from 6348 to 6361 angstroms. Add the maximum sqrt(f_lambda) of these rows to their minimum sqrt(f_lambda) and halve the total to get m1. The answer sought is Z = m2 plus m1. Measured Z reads 3.89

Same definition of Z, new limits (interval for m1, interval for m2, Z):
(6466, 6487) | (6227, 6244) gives 3.93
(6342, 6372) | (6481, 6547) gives 4.15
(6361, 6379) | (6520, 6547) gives 4.19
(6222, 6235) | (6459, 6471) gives 3.95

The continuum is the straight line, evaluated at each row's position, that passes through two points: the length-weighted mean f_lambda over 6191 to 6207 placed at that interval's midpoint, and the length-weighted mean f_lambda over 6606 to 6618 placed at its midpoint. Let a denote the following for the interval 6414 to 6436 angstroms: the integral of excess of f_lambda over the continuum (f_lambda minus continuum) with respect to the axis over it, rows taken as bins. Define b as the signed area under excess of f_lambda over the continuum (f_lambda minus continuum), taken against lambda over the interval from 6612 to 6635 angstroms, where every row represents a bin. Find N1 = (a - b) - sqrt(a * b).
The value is 1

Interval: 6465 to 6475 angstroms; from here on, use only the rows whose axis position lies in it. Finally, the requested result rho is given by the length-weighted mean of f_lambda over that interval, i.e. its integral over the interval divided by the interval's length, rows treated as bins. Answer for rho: 4.08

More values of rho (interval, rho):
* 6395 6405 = 3.82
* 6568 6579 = 4.37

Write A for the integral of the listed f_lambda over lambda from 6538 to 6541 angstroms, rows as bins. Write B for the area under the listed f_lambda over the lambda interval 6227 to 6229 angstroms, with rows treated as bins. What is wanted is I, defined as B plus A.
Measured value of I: 20.1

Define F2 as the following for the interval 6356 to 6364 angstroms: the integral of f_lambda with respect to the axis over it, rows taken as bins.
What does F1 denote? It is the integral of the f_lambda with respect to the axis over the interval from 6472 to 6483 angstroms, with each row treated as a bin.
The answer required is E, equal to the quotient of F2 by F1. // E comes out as 0.7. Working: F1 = 44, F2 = 29.8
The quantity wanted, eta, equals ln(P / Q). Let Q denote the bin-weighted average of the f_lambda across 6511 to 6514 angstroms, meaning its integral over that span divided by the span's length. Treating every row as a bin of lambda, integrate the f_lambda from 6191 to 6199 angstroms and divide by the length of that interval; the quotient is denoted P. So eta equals -0.07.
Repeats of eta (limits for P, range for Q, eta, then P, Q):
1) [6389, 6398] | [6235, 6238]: 0.09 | 3.98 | 3.64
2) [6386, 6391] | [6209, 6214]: 0.00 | 3.86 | 3.86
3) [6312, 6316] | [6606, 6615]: -0.03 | 3.82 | 3.94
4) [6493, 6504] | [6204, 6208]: 0.00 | 3.84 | 3.82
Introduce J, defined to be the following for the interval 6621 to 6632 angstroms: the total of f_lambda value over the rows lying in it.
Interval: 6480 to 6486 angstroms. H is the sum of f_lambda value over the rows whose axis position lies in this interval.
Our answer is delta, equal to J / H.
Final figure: 1.9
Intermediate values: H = 15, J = 28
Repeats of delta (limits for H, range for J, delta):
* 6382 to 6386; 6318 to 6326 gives 2.1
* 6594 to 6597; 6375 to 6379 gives 1.6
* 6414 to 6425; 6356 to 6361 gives 0.5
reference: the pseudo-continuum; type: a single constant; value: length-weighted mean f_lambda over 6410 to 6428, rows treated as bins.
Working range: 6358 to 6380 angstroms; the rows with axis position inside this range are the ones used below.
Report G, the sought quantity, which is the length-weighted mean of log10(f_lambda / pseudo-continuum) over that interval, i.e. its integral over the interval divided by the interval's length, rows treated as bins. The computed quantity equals -0.005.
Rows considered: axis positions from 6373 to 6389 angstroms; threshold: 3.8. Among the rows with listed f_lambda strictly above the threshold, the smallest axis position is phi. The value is 6373.82 angstroms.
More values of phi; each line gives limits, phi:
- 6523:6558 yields 6525.29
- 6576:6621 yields 6576.57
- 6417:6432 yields 6418.00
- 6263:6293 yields 6263.25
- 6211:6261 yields 6211.55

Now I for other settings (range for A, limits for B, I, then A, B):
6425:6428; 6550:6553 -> 27.5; 12.1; 15.4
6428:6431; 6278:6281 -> 23.4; 11.1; 12.3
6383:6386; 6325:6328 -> 23.0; 11.3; 11.7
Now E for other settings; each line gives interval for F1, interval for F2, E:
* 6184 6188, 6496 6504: 2.1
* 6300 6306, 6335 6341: 0.8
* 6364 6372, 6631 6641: 1.2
